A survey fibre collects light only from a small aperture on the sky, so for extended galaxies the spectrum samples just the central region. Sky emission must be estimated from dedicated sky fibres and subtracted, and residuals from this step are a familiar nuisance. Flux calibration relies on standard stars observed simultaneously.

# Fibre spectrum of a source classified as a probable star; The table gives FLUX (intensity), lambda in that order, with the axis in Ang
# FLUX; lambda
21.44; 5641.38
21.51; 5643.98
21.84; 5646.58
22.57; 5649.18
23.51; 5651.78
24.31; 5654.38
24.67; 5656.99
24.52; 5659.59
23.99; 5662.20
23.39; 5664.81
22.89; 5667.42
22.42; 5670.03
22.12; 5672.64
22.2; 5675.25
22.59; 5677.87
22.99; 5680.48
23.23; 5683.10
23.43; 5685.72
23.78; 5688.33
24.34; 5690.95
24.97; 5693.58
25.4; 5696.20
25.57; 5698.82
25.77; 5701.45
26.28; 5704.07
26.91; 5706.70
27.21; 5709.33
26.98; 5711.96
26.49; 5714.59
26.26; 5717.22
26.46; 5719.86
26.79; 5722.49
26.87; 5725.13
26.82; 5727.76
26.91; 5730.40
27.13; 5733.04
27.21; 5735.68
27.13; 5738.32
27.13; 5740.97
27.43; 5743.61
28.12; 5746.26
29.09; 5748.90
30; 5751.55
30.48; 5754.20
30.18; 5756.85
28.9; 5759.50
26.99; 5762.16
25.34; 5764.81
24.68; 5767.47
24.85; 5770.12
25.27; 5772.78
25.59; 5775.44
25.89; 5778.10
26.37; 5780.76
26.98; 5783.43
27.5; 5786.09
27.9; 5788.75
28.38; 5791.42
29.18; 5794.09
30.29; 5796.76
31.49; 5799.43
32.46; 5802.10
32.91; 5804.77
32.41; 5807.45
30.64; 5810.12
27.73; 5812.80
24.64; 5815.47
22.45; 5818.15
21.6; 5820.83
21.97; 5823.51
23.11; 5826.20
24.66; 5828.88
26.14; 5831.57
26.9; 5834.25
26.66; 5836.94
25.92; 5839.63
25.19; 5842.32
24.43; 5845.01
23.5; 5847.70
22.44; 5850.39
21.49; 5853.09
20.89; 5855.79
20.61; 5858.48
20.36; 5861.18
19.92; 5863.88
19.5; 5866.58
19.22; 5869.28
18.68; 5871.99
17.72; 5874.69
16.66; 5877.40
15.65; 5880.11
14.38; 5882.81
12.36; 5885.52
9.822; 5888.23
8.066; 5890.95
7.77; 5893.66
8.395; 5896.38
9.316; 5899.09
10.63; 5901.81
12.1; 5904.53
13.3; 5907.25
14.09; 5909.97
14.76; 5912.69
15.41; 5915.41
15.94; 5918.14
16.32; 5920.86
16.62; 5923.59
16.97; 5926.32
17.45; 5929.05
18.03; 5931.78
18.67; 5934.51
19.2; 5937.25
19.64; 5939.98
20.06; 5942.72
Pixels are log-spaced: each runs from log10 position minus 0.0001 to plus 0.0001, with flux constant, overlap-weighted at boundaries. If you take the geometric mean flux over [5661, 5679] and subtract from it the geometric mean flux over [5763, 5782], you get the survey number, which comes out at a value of -3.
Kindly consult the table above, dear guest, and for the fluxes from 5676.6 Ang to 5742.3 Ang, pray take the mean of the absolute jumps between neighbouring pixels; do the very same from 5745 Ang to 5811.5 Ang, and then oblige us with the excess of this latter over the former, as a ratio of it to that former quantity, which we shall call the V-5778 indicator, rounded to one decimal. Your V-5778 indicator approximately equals 1.8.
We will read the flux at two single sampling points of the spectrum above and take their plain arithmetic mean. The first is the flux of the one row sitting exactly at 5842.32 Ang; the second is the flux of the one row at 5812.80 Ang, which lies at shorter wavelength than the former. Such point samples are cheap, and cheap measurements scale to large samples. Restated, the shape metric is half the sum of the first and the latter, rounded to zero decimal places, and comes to 26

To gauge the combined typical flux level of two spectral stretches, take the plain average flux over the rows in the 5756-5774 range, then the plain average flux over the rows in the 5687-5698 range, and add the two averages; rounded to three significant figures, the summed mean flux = 51.2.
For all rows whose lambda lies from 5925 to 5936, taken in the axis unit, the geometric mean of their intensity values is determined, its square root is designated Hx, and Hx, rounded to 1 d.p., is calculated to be 4.2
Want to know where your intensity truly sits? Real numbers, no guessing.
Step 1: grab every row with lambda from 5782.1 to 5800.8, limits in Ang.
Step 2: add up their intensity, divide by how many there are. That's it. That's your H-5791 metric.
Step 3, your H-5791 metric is 29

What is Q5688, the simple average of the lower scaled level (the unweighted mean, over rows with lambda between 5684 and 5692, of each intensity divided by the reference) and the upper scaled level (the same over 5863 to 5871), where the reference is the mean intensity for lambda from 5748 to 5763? 0.74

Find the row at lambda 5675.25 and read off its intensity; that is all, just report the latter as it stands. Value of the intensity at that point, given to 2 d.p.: 22.20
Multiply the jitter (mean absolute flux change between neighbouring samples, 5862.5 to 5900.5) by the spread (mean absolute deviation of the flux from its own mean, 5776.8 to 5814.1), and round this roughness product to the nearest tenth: 2.2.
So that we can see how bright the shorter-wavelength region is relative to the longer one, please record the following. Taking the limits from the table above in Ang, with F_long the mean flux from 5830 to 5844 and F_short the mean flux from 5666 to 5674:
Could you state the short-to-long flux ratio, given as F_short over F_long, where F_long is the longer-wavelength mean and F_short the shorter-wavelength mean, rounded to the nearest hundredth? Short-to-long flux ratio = 0.86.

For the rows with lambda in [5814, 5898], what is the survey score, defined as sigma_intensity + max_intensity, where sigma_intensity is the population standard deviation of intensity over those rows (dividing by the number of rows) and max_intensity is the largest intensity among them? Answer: 32.4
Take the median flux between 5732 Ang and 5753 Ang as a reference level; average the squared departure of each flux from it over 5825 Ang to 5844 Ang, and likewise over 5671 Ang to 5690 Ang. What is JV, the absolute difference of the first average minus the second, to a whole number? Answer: 15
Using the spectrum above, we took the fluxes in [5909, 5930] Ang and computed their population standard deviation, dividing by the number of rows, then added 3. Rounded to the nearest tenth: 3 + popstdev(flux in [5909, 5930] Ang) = 4.1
